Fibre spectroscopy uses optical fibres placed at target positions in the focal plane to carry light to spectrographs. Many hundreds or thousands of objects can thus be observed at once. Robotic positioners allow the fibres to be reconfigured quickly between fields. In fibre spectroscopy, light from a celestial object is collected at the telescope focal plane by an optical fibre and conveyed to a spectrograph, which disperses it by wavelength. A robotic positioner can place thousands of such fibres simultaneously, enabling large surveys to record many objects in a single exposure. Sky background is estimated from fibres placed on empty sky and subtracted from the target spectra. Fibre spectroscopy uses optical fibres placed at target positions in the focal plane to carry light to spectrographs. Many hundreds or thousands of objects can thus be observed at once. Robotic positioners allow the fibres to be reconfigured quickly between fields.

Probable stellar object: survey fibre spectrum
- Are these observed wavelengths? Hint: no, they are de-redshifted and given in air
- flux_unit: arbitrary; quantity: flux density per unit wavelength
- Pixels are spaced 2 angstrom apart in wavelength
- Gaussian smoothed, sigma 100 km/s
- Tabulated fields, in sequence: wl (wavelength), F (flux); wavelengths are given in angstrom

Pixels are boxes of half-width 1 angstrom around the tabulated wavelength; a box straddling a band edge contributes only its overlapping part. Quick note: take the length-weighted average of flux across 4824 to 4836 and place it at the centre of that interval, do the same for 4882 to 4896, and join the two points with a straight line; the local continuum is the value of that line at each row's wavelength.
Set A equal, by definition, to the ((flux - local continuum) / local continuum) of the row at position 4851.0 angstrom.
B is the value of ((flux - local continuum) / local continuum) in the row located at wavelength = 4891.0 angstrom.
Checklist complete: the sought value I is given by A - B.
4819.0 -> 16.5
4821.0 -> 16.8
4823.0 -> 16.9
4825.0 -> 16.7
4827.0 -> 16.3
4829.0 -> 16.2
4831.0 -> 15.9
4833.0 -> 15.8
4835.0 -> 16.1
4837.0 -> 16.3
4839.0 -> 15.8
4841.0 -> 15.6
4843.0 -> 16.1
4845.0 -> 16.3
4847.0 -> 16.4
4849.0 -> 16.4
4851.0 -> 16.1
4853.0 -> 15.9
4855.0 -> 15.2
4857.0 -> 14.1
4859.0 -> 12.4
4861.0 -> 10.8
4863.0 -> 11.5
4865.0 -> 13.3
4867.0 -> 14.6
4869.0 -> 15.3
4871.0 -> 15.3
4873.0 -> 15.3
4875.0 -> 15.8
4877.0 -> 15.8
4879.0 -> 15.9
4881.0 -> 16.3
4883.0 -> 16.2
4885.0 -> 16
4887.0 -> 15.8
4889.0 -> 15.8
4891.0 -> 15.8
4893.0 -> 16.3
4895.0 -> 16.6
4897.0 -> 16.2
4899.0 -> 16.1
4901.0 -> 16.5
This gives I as 0.015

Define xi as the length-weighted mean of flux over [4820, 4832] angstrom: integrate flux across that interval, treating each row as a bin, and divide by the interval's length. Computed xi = 16.5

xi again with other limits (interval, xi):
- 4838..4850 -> 16.1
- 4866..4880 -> 15.4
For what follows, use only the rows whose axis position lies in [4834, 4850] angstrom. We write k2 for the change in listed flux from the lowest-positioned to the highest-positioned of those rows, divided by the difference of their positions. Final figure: 0.02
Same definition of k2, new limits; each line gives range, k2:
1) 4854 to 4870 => 0.01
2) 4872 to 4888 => 0.04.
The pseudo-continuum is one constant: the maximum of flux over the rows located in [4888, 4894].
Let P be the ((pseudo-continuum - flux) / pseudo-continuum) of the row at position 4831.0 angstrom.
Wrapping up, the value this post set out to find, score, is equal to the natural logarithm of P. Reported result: -3.7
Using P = 0.025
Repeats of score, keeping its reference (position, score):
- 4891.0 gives -3.5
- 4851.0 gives -4.4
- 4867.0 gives -2.3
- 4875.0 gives -3.5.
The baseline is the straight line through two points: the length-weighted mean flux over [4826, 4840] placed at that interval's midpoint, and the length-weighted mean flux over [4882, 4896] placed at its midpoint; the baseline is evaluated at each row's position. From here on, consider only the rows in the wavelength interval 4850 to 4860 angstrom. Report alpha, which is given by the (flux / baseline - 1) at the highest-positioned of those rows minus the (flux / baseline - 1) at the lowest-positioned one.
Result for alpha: -0.230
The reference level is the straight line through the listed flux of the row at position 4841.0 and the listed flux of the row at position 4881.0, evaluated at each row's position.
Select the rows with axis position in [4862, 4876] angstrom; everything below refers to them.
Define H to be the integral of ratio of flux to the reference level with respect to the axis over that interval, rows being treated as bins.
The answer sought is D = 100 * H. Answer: 1256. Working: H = 13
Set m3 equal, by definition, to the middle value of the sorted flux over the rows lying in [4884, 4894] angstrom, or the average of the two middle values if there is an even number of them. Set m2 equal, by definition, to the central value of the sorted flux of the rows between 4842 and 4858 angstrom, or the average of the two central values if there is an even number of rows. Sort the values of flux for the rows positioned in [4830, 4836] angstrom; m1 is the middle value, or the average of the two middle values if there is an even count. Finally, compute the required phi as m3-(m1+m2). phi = -16.2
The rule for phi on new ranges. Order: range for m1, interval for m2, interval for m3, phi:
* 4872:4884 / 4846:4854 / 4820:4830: -15.4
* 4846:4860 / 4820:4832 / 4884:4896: -16.5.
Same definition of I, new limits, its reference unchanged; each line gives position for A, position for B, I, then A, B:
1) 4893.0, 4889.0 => 0.032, 0.015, -0.02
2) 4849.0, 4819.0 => -0.003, 0.016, 0.02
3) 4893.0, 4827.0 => 0.007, 0.015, 0.01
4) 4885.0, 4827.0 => -0.013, -0.005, 0.01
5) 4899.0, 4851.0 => 0.005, 0.003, 0.00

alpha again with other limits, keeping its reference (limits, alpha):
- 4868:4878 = 0.031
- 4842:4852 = 0.000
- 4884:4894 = 0.019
